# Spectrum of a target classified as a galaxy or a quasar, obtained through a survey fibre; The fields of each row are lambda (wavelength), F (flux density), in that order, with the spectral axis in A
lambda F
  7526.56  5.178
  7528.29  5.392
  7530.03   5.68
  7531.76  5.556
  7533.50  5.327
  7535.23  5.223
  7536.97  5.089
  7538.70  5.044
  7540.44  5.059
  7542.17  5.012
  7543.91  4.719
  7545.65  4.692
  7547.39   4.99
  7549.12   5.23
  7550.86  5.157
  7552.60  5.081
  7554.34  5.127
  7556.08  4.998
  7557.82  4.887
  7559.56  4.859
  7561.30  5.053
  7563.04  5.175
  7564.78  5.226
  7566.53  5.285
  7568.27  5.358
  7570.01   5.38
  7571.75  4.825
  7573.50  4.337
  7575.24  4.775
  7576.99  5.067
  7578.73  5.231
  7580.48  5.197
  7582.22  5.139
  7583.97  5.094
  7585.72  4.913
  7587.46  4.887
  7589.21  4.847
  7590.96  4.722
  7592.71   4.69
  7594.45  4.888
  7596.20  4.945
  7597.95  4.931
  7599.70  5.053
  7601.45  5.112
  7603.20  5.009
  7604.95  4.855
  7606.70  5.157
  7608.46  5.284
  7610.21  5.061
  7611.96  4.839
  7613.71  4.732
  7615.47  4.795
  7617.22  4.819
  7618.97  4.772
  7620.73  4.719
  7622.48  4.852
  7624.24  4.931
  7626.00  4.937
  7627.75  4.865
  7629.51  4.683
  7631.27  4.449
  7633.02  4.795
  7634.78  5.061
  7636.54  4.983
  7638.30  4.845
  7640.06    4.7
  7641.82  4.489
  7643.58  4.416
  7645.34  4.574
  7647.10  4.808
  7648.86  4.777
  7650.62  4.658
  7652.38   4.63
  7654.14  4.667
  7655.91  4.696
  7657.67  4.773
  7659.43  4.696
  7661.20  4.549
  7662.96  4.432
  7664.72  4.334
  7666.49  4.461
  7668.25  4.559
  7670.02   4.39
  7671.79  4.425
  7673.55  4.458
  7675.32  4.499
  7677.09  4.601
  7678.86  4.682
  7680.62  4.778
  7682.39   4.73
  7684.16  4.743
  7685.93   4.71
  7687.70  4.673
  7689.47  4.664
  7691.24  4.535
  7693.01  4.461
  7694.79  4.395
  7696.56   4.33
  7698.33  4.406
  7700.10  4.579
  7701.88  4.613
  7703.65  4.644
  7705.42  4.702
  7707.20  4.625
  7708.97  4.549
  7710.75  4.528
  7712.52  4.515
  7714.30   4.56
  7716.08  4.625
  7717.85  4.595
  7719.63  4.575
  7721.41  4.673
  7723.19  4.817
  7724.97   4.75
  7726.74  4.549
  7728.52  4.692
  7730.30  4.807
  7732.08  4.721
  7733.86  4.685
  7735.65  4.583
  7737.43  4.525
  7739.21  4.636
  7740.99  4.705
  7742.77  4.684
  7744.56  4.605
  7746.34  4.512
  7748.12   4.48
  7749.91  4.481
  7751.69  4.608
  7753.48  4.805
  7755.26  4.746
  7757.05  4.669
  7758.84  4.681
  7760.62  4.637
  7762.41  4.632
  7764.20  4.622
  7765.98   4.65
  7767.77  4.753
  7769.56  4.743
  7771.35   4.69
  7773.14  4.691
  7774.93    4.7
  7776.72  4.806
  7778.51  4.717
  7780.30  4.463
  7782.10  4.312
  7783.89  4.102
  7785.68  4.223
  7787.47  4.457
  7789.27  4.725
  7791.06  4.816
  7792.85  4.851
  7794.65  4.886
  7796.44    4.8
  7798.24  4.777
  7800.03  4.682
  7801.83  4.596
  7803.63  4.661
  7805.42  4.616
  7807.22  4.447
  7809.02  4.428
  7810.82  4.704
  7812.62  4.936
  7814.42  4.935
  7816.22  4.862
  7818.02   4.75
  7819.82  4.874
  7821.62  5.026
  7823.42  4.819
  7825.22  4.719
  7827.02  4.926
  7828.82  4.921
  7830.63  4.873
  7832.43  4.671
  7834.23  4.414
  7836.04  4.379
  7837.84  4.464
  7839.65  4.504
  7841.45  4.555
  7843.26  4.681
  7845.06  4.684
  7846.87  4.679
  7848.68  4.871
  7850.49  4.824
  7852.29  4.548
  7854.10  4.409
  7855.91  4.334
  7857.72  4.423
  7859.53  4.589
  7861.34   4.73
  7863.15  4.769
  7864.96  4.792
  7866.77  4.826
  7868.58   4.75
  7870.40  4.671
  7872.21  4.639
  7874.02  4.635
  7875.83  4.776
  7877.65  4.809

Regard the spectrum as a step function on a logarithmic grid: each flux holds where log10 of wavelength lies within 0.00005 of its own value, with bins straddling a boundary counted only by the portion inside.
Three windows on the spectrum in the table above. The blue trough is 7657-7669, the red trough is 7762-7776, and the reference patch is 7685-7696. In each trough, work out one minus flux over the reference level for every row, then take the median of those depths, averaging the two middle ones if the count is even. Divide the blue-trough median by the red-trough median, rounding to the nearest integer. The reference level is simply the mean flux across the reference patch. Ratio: 0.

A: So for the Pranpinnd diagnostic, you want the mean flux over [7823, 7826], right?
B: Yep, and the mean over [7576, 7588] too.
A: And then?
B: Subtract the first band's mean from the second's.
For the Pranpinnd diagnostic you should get 0.31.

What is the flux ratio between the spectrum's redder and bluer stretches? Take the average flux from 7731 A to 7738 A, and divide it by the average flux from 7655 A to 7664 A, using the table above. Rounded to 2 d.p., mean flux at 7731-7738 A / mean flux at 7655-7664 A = 1.00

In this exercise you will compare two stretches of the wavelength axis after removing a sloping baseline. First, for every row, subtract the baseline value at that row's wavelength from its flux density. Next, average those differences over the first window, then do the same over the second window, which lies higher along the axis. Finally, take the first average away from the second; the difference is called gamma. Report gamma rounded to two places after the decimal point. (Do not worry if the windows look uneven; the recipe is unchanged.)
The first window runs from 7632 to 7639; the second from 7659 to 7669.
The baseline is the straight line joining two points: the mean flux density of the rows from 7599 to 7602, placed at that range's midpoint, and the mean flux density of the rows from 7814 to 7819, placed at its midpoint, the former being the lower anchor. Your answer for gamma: -0.39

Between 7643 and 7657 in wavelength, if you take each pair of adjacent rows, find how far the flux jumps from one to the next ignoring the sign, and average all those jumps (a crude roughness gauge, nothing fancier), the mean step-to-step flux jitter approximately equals 0.091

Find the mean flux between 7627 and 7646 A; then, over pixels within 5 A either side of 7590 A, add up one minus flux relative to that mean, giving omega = -0.14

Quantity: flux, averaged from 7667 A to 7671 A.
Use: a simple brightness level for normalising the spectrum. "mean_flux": 4.47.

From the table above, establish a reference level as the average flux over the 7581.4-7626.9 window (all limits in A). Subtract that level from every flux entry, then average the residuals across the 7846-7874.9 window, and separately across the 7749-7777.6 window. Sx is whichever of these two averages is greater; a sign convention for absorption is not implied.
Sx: -0.24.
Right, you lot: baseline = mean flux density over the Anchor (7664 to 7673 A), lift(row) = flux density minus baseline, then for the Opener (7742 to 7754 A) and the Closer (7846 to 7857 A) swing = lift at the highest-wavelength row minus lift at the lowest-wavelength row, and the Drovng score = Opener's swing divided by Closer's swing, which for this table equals 0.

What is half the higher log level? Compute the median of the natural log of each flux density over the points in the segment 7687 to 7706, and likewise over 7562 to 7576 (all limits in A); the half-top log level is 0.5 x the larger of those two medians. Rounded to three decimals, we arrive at 0.824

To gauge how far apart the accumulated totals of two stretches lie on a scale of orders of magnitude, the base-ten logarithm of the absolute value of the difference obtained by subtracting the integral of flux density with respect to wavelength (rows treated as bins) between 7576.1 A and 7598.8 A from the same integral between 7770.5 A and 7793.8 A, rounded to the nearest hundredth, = 0.78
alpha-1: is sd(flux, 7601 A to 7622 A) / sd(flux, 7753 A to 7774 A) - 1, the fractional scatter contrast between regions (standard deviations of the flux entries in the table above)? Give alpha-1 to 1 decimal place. 2.3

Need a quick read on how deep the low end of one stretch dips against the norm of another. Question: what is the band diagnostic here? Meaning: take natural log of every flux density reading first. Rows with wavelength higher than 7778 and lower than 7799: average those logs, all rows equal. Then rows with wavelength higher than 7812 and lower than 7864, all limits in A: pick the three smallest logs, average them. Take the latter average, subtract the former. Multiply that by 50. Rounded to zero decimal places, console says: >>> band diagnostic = -2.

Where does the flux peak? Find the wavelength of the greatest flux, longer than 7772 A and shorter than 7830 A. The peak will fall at 7821.62 A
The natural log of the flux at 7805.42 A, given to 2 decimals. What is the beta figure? 1.53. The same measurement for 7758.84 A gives 1.54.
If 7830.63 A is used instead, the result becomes 1.58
